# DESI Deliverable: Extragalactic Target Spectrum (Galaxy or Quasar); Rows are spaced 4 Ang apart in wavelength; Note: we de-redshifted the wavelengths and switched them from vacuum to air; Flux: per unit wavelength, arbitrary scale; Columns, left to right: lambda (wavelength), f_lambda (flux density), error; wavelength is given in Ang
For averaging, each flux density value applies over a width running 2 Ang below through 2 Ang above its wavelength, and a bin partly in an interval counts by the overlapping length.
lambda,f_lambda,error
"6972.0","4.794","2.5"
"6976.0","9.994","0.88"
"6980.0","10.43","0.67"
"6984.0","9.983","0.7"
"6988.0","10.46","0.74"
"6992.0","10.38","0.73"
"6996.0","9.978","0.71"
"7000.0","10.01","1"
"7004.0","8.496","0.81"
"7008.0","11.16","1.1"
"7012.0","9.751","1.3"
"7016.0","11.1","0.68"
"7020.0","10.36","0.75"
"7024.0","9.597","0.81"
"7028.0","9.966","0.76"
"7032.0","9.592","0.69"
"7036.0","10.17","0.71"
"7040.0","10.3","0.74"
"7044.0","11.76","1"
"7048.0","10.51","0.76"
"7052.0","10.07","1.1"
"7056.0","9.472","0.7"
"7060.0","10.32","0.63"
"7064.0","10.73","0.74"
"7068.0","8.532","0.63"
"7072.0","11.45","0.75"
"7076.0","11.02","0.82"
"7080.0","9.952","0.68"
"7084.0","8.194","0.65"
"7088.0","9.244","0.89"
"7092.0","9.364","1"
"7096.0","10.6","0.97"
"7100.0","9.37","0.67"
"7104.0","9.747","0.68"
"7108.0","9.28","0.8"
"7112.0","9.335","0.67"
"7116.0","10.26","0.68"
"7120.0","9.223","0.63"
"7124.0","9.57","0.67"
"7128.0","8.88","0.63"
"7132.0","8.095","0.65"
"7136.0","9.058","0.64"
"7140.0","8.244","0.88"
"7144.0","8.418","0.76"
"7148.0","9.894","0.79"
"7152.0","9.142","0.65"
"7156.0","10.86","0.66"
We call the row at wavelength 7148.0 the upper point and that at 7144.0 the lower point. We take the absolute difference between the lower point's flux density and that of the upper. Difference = 1.5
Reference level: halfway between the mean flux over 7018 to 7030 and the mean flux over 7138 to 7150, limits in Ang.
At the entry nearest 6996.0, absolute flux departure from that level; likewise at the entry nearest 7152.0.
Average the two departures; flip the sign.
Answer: -0.42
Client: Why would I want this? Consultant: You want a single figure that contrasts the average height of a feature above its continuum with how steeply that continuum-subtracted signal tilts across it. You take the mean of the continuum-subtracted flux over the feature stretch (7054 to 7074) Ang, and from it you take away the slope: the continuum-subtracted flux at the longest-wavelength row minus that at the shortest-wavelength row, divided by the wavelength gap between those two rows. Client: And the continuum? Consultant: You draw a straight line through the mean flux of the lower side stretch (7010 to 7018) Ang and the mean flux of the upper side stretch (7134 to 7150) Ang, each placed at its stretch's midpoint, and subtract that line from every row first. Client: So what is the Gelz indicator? 0.134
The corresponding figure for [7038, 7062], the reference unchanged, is 0.395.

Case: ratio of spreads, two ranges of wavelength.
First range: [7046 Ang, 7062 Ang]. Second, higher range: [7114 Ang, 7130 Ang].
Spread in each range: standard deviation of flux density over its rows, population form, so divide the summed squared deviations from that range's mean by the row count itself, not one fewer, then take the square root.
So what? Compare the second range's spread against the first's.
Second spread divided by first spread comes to 1.31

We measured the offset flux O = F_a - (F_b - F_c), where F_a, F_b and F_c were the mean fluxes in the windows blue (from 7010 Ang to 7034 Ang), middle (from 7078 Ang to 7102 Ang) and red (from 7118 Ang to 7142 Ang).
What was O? 9.5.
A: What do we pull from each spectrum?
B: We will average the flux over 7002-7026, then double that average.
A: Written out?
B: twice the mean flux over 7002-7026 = 20.2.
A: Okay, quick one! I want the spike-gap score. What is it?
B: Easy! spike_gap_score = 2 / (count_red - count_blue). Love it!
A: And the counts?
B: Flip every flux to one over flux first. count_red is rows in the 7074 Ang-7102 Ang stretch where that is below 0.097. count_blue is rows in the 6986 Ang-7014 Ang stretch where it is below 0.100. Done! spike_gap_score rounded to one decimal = -1.0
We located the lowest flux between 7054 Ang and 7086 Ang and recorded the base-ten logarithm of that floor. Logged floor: 0.913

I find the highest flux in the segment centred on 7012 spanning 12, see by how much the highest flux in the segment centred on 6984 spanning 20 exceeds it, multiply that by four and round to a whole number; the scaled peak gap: -3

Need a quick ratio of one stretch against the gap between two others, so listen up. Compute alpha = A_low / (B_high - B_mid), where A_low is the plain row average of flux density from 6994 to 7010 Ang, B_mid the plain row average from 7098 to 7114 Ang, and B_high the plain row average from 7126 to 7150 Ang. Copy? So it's -15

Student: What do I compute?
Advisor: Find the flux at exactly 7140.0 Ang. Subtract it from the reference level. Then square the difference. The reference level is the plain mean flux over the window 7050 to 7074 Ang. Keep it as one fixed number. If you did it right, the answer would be 3.4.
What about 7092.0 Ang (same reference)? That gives 0.5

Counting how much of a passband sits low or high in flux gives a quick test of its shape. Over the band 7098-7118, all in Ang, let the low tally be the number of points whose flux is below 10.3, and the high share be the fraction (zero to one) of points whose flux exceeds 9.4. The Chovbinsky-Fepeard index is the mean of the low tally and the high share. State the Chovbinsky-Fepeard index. 2.70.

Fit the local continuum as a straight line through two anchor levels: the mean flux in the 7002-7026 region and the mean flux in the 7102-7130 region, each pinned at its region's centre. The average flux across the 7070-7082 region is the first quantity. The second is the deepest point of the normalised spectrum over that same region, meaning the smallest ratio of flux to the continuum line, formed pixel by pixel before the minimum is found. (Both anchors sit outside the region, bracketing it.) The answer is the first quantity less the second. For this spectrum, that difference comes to 9.8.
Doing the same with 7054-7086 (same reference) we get 9.1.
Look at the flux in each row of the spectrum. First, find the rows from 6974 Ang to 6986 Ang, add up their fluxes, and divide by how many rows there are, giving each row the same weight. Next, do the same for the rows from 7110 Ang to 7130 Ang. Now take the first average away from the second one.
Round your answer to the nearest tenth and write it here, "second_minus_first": -0.7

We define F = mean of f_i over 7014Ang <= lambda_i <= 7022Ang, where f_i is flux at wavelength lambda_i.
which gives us 10.7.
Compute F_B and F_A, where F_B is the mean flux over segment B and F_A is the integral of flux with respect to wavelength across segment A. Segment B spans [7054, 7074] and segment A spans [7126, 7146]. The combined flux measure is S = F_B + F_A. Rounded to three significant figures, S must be 181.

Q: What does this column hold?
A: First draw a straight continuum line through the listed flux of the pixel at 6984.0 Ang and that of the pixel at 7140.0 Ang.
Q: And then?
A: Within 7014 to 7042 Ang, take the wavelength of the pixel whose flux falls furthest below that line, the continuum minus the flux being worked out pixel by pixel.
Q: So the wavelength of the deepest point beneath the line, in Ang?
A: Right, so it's 7024.0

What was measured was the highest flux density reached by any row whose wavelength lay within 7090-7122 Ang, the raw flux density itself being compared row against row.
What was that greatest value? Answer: 10.6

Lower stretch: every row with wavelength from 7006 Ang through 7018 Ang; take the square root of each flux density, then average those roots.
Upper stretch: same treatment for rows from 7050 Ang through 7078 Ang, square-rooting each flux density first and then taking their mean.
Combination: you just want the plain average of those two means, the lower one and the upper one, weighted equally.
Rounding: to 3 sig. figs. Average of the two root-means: 3.23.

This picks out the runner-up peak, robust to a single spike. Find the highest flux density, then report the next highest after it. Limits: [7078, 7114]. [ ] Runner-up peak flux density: 9.952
